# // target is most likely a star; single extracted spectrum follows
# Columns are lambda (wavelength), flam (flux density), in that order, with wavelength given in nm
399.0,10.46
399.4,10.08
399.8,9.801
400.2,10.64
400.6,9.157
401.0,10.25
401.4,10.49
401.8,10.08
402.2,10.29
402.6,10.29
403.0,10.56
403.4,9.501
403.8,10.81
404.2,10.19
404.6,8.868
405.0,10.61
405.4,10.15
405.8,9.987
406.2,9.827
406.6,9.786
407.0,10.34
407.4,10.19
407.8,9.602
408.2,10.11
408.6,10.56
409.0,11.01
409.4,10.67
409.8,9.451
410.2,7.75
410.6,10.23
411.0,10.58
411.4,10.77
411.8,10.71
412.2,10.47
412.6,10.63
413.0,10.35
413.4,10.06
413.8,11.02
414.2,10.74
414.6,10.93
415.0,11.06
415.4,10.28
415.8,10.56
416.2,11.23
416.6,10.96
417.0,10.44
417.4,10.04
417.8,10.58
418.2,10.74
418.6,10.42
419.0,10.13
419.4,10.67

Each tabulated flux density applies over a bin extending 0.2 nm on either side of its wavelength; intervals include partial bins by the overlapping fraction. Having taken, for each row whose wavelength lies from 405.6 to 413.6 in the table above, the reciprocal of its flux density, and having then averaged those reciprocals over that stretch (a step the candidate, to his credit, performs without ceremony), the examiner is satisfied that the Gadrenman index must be 0.0990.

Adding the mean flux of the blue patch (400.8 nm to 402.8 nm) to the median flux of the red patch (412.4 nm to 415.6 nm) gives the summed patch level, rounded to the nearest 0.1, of 21.0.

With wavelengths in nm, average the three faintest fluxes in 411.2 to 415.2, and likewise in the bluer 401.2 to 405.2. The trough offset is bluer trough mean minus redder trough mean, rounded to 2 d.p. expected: -0.81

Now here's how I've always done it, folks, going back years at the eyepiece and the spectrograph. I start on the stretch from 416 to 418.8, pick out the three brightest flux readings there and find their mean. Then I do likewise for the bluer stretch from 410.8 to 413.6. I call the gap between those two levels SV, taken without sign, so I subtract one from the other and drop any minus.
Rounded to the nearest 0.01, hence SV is 0.27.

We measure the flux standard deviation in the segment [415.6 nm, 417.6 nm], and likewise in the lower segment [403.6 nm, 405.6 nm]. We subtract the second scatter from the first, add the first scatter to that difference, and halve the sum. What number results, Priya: 0.08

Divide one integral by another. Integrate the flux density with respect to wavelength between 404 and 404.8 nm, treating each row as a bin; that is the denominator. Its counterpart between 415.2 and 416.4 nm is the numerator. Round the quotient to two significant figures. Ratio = 1.7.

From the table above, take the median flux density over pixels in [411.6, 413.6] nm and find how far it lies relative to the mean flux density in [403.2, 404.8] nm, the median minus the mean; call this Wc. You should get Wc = 0.63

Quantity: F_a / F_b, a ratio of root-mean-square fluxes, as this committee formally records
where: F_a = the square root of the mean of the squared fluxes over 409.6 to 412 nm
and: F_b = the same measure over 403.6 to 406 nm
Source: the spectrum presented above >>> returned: 0.985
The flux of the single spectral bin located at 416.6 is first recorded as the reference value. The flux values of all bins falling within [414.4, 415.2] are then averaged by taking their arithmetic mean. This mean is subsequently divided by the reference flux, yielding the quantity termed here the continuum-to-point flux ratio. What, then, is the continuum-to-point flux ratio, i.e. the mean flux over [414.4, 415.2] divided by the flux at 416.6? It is 1.00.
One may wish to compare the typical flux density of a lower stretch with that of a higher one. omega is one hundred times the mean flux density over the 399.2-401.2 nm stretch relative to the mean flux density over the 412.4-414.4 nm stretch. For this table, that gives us 94.6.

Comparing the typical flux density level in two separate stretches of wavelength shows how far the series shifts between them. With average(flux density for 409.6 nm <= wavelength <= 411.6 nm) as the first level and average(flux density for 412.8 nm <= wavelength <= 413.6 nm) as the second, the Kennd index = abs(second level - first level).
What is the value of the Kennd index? 0.45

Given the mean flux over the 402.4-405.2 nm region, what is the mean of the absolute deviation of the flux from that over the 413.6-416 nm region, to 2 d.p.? 0.65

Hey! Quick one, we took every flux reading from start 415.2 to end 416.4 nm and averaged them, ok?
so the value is 10.7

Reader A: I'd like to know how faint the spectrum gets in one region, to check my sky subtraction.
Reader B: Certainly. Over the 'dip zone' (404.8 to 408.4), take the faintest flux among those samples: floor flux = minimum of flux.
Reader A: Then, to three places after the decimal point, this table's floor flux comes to 9.602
